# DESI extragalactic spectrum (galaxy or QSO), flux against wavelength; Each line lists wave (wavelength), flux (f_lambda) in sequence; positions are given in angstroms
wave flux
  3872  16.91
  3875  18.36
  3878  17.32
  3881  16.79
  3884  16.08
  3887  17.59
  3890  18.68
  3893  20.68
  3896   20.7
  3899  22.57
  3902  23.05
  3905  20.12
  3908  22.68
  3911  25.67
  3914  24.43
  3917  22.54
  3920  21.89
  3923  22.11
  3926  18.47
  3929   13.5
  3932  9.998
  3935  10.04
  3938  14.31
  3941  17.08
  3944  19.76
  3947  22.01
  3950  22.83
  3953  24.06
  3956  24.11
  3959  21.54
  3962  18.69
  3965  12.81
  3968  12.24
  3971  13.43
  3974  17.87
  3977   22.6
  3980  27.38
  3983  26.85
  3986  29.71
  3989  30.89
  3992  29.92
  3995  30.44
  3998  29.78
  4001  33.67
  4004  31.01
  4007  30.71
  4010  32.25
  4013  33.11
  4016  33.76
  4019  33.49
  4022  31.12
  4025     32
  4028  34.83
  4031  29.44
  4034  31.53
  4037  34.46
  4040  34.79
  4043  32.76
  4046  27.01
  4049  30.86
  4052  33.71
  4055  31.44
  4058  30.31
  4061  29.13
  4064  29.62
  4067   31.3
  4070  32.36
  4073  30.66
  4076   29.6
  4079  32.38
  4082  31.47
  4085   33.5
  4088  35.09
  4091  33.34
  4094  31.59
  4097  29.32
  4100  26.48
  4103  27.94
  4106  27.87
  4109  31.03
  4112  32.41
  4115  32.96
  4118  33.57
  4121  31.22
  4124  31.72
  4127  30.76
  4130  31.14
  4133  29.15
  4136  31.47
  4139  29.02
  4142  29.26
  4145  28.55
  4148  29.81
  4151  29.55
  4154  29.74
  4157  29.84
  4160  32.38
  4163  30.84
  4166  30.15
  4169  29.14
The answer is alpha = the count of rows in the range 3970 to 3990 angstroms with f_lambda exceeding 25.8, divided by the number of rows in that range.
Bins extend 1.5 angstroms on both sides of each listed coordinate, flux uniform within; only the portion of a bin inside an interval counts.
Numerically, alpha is 0.6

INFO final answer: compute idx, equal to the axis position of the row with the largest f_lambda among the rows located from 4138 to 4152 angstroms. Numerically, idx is 4148 angstroms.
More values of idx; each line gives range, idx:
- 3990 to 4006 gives 4001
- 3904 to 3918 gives 3911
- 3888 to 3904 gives 3902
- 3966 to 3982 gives 3980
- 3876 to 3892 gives 3890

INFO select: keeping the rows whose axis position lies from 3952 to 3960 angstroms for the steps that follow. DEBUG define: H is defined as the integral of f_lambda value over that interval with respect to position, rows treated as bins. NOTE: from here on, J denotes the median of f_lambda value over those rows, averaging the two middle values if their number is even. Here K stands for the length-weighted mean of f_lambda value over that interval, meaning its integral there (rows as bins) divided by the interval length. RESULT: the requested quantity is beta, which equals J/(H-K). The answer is 0.148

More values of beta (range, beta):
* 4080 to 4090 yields 0.112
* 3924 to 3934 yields 0.106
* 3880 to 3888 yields 0.143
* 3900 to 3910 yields 0.114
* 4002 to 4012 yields 0.109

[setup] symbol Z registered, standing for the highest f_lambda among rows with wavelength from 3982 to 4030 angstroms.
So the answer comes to 34.83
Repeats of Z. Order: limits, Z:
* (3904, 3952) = 25.67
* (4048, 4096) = 35.09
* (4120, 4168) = 32.38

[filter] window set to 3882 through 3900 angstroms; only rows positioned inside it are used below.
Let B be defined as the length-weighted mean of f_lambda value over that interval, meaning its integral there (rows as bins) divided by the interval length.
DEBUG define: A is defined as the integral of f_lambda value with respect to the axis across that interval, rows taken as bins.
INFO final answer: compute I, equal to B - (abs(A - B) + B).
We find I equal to -327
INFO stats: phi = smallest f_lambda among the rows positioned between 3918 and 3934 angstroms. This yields 9.998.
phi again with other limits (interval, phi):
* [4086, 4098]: 29.32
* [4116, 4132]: 30.76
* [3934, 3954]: 10.04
